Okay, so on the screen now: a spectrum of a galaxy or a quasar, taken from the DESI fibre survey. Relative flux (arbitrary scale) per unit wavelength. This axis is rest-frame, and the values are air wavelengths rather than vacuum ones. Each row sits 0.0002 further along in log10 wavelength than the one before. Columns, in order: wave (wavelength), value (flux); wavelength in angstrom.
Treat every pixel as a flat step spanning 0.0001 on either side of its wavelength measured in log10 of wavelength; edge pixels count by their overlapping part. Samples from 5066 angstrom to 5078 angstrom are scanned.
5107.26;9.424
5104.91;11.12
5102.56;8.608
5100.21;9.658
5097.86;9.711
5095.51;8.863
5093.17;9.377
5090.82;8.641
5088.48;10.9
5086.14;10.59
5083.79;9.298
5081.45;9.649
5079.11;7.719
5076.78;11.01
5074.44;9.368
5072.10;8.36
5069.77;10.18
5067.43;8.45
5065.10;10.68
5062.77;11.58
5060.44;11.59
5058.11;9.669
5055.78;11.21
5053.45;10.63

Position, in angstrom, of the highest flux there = 5076.78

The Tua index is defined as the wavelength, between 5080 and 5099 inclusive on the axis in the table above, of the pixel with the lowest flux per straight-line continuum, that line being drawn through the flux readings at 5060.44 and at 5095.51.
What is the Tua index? 5090.82 angstrom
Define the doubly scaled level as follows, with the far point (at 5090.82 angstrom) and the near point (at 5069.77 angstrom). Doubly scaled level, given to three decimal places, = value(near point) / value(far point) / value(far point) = 0.136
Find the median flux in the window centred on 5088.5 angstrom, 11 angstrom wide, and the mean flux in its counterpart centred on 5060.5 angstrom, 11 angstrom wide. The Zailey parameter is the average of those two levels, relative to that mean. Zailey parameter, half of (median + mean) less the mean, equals -0.78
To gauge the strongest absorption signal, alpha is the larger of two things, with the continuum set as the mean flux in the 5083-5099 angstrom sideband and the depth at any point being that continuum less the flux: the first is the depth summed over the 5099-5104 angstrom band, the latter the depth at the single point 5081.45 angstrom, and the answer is 1.0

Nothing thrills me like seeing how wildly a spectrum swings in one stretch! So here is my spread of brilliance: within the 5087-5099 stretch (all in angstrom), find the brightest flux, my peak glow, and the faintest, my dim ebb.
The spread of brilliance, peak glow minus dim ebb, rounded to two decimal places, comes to 2.26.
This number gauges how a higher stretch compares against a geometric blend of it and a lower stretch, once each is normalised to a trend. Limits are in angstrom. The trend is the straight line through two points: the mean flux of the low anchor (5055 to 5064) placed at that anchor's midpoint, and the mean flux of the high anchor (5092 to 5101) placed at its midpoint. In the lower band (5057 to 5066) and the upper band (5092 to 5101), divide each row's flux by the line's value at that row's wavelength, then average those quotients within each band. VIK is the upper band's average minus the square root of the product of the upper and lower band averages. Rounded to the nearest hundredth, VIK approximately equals 0.00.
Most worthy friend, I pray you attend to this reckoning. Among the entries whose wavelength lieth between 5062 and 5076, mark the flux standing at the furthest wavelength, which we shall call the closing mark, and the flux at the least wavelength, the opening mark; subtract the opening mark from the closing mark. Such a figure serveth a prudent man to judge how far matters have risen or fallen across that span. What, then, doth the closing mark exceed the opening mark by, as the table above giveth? -2.2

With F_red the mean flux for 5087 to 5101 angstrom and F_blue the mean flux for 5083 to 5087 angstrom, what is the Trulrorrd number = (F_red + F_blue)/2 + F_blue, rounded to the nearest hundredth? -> 19.68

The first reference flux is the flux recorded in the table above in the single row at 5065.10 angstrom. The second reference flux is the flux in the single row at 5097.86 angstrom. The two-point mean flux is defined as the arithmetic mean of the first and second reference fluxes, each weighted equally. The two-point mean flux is 10.2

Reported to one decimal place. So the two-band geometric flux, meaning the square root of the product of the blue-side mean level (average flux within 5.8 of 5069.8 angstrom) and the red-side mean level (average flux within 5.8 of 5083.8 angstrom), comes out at 9.5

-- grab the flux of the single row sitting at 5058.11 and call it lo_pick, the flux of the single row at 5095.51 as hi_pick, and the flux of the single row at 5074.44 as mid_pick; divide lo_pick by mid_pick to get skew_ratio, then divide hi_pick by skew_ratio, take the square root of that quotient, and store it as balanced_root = 2.93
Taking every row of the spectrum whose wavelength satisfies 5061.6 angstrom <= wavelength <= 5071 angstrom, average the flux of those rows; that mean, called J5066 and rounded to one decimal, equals 10.2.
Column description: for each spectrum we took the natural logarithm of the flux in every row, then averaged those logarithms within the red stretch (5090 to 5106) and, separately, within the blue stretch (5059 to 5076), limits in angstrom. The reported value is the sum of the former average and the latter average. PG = 4.54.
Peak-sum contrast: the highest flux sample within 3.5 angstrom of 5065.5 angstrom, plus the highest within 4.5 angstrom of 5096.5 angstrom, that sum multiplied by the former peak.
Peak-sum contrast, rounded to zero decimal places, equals 247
